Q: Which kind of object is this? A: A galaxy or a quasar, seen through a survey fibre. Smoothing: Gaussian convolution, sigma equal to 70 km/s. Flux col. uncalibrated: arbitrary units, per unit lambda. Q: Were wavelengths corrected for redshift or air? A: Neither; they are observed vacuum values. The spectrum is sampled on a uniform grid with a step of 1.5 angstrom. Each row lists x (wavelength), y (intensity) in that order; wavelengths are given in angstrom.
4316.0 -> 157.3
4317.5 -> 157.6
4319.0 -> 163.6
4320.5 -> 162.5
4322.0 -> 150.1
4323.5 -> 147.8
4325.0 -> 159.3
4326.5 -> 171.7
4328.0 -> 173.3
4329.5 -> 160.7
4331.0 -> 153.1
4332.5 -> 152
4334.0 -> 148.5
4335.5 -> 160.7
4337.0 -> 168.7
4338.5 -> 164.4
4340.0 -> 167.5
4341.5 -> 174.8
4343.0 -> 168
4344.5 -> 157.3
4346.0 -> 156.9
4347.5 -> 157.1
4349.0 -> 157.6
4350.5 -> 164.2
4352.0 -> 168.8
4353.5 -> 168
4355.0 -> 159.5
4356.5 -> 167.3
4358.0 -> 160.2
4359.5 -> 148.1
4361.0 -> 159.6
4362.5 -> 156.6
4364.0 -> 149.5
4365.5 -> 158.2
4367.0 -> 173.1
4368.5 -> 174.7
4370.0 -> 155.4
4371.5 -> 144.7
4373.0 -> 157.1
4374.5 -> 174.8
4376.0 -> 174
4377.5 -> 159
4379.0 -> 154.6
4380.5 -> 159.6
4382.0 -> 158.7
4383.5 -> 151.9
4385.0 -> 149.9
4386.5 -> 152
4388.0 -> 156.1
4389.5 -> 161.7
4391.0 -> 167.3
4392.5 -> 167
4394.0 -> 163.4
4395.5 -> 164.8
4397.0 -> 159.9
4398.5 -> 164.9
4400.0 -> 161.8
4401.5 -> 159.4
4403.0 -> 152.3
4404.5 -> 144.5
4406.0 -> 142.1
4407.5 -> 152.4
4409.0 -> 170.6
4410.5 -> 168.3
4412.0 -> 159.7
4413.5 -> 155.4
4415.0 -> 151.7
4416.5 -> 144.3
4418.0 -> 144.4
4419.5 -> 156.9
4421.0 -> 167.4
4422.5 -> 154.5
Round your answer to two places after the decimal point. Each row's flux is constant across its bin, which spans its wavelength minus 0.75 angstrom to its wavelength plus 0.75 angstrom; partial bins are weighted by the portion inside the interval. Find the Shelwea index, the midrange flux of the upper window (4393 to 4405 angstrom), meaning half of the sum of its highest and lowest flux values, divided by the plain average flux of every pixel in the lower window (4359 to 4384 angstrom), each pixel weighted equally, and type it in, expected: 0.97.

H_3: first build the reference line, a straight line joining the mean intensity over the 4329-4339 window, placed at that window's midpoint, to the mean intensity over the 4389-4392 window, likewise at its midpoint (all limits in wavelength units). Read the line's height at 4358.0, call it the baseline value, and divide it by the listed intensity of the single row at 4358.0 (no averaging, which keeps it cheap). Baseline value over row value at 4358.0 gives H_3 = 1.00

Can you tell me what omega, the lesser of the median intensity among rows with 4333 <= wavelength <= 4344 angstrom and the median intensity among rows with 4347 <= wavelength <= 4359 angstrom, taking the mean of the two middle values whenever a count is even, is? 162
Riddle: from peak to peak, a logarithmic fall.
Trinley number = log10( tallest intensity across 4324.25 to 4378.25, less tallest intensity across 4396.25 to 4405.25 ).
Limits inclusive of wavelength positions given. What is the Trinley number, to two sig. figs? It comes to 1.0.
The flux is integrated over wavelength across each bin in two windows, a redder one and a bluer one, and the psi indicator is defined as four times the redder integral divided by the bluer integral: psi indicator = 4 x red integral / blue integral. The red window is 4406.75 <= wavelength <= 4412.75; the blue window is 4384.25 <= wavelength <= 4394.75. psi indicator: 2.3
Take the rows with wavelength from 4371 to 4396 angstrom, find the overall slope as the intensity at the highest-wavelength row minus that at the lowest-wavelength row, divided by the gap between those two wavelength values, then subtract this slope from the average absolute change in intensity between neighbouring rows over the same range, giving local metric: 4.6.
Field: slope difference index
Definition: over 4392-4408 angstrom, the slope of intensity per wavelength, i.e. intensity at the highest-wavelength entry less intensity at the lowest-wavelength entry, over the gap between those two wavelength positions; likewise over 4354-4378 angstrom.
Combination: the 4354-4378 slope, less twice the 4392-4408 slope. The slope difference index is 2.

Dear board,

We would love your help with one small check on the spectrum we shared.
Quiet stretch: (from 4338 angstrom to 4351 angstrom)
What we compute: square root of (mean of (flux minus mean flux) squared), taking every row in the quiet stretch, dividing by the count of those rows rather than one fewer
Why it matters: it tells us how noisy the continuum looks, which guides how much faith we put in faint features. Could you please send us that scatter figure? 6.0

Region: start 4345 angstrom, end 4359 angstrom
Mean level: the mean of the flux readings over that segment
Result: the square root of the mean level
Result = 12.7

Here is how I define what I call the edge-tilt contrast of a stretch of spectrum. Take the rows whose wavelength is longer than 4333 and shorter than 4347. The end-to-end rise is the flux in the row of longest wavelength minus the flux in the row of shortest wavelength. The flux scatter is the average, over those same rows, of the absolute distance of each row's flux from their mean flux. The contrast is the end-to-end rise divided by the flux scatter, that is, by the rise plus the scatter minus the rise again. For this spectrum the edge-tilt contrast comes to 1.3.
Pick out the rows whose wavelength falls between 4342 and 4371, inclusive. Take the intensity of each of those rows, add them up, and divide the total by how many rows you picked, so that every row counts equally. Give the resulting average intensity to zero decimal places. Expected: 161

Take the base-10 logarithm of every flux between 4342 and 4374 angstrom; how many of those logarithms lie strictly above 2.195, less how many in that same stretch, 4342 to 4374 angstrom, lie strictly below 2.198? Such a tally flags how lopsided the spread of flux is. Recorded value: 6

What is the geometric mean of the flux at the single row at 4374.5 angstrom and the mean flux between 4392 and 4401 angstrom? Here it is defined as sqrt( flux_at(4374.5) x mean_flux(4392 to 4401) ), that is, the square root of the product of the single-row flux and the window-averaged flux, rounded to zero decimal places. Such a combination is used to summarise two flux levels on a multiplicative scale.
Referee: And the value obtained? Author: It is 169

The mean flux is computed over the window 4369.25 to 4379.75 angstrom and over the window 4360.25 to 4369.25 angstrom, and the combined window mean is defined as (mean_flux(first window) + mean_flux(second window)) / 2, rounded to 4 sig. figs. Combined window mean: 160.9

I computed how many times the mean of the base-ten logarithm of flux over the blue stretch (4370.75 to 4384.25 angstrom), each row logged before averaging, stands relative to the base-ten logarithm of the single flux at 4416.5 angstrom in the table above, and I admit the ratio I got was 1.020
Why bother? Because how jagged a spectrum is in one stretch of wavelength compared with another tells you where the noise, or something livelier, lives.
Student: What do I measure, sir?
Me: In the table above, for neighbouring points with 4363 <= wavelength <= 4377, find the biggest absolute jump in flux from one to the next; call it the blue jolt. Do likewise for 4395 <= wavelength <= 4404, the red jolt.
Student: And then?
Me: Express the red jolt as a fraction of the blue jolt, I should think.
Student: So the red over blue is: 0.4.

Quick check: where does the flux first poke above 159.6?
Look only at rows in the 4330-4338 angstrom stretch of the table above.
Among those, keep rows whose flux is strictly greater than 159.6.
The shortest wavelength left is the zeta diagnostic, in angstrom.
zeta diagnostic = 4335.5 angstrom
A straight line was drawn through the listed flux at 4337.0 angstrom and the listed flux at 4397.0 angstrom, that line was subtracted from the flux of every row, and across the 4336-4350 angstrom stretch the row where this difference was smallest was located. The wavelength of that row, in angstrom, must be 4346.0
